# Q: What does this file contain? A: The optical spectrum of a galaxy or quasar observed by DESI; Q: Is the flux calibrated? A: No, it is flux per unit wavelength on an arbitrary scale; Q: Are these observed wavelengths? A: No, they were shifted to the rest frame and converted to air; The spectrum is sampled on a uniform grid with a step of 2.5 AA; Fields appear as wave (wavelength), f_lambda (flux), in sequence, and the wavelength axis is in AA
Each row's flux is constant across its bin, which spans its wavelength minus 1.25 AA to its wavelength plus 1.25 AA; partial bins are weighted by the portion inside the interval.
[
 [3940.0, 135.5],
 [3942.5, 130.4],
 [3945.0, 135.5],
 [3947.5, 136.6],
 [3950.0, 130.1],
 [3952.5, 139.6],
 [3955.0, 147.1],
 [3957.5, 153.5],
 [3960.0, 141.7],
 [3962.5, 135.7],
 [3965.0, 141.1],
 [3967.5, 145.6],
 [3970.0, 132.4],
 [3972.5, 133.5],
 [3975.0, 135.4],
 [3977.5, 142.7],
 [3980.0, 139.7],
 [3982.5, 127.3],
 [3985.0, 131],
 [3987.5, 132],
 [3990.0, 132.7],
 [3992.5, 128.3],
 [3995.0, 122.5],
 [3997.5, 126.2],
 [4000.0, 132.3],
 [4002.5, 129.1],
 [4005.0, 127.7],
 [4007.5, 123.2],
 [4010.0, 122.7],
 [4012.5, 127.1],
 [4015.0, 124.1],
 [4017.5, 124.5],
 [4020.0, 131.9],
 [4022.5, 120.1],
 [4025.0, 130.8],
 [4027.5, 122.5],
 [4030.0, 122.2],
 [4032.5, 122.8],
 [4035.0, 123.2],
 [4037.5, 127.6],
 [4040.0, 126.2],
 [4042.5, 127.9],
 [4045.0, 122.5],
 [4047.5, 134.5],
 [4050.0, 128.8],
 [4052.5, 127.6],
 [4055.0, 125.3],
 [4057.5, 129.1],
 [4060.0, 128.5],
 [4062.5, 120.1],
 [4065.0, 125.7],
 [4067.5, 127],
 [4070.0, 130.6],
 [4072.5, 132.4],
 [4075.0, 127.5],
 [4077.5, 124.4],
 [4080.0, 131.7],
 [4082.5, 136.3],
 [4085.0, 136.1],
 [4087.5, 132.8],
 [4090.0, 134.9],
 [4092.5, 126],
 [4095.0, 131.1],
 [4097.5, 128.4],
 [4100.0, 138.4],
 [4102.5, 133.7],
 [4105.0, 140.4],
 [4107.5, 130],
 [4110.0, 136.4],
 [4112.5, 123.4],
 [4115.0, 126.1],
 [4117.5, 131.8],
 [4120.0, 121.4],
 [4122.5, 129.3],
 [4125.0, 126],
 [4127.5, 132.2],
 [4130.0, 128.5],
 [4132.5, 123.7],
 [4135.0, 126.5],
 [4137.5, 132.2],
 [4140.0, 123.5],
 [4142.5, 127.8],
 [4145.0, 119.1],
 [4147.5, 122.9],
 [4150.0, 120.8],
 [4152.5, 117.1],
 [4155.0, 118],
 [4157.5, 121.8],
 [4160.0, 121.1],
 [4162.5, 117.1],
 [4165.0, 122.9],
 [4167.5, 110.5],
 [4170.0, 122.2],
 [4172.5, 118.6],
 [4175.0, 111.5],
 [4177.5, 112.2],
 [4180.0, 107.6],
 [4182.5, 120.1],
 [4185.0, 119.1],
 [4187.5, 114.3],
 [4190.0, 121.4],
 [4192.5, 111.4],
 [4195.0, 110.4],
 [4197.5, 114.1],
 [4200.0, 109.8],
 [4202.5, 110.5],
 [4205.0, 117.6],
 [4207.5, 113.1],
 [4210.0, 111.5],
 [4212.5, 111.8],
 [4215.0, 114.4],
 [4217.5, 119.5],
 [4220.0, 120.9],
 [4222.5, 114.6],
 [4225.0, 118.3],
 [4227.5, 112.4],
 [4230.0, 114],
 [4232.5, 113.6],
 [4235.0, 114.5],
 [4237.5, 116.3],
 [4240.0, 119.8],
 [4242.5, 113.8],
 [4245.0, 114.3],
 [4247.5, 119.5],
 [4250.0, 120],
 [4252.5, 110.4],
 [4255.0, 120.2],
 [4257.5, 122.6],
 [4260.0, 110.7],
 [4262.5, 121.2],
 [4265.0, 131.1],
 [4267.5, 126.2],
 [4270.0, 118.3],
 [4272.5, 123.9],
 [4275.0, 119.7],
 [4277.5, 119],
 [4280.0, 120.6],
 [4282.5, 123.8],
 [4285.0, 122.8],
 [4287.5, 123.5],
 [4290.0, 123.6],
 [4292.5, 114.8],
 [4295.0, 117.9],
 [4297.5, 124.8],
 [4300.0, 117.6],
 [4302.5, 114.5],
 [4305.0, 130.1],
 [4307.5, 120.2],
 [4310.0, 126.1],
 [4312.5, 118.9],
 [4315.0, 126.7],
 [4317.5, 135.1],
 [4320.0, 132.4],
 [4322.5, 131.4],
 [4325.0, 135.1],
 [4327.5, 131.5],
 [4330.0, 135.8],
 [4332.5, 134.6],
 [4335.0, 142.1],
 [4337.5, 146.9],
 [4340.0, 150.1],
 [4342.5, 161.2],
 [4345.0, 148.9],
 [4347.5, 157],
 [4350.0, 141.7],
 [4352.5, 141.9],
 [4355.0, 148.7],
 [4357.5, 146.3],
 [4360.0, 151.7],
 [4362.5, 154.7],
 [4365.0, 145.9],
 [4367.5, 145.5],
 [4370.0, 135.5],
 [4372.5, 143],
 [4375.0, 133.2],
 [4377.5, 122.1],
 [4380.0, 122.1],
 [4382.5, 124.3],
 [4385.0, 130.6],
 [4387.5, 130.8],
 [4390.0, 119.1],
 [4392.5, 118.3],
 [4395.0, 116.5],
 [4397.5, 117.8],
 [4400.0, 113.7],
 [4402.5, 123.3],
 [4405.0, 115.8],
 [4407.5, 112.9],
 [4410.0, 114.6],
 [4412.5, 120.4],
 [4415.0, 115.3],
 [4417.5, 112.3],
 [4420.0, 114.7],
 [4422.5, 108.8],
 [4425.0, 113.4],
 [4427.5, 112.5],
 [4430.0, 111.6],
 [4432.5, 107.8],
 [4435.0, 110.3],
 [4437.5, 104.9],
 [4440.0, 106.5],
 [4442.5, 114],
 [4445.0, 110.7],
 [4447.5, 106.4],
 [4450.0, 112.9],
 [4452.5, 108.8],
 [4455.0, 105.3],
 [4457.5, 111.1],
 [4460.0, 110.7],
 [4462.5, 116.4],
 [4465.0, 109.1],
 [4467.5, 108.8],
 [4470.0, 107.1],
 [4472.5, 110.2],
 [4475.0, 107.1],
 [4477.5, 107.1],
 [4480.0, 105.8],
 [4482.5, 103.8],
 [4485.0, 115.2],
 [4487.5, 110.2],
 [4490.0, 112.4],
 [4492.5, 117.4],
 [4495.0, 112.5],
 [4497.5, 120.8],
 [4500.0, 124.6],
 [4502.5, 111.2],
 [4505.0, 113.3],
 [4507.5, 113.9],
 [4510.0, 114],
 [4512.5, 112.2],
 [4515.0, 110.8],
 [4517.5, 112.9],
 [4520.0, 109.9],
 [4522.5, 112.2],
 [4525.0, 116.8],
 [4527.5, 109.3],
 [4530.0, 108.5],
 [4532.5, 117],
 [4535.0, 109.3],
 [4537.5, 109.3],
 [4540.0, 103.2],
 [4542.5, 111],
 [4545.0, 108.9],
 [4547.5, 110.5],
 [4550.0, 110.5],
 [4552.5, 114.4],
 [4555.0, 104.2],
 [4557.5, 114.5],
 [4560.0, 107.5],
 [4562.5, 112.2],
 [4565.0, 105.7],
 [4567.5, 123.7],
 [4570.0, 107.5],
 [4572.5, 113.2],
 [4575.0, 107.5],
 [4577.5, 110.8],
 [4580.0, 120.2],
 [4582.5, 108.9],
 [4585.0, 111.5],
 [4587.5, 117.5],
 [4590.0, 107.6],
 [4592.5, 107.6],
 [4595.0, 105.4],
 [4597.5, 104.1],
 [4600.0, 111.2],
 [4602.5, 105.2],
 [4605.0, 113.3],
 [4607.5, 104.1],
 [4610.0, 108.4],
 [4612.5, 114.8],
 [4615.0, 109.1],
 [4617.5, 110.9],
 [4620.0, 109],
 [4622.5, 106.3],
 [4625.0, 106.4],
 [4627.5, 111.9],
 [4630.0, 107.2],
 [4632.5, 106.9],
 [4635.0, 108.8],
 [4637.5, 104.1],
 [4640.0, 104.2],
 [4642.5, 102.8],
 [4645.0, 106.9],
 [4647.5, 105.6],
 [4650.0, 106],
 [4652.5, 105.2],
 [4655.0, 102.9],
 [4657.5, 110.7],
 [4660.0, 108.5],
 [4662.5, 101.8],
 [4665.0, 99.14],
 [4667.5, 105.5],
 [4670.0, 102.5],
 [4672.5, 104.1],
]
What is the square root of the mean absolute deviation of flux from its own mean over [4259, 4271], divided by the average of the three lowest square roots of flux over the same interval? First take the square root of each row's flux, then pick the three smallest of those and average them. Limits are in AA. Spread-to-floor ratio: 0.221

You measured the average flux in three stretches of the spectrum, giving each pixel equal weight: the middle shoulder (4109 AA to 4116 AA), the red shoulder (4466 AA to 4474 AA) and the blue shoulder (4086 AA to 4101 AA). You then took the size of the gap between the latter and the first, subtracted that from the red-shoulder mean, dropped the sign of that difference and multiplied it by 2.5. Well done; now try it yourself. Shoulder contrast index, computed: 263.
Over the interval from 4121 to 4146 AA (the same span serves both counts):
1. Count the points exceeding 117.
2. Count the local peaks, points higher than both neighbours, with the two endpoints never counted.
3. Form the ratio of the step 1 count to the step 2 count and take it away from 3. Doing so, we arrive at 0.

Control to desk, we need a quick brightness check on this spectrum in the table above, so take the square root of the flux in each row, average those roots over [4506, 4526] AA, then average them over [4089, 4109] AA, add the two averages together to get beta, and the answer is 22.1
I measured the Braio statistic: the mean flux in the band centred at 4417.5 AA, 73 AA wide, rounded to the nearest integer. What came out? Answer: 115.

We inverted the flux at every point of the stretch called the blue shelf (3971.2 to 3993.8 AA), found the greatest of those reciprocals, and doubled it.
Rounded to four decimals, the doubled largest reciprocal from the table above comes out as 0.0157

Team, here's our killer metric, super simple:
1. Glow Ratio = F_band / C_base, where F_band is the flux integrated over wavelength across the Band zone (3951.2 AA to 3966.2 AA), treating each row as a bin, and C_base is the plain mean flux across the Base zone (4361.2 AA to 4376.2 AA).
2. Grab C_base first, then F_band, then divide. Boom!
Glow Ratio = 15.0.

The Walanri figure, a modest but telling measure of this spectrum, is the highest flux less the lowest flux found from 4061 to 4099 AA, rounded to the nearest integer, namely 16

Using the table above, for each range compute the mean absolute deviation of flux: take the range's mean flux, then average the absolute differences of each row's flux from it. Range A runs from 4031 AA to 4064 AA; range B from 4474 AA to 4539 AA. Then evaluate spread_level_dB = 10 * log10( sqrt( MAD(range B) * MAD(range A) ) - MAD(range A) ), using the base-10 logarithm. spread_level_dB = -6.0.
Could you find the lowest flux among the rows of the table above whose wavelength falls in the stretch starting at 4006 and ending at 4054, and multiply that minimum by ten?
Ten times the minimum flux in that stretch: 1201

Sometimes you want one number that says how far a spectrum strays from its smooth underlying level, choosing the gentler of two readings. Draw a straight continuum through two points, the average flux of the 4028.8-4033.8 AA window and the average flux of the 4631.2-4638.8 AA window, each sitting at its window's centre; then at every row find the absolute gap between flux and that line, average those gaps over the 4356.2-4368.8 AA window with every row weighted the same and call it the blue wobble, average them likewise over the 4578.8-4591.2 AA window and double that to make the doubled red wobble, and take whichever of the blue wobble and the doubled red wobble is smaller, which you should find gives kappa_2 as 10.6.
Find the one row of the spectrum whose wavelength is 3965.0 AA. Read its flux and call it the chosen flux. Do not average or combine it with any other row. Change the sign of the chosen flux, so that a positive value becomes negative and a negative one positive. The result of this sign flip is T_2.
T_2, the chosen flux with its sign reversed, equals -141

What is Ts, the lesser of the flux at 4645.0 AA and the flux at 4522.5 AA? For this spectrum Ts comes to 107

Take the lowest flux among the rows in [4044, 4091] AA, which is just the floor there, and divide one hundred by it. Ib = 0.83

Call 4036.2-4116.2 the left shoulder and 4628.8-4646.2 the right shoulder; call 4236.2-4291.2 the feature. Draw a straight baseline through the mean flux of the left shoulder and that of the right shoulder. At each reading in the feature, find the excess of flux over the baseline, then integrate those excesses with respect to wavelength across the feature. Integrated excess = -93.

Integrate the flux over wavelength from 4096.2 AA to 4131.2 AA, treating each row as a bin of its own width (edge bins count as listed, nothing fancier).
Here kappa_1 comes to 4565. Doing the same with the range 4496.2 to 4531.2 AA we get 3976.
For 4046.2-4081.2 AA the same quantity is 4483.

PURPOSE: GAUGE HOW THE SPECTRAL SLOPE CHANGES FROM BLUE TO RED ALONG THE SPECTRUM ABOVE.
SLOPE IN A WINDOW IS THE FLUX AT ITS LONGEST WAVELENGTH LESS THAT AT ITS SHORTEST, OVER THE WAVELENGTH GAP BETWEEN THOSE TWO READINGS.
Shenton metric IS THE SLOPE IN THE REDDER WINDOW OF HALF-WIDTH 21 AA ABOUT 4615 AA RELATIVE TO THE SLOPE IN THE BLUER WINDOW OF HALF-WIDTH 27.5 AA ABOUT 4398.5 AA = -0.15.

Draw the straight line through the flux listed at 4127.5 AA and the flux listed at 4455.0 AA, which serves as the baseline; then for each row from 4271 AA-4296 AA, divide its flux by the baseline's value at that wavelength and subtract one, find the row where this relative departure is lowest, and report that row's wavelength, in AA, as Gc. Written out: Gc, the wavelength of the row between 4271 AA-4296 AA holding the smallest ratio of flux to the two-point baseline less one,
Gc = 4292.5 AA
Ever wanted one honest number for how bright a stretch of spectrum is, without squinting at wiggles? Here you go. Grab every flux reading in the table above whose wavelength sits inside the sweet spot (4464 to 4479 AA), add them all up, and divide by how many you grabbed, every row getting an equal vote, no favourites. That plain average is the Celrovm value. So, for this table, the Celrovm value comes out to 108.2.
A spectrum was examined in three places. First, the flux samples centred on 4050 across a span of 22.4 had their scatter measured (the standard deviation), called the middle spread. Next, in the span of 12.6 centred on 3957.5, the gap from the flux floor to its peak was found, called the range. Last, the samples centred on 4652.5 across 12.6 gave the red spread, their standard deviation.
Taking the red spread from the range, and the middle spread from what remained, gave 12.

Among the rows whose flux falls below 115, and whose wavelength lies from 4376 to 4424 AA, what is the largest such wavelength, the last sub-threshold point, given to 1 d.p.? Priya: 4422.5 AA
